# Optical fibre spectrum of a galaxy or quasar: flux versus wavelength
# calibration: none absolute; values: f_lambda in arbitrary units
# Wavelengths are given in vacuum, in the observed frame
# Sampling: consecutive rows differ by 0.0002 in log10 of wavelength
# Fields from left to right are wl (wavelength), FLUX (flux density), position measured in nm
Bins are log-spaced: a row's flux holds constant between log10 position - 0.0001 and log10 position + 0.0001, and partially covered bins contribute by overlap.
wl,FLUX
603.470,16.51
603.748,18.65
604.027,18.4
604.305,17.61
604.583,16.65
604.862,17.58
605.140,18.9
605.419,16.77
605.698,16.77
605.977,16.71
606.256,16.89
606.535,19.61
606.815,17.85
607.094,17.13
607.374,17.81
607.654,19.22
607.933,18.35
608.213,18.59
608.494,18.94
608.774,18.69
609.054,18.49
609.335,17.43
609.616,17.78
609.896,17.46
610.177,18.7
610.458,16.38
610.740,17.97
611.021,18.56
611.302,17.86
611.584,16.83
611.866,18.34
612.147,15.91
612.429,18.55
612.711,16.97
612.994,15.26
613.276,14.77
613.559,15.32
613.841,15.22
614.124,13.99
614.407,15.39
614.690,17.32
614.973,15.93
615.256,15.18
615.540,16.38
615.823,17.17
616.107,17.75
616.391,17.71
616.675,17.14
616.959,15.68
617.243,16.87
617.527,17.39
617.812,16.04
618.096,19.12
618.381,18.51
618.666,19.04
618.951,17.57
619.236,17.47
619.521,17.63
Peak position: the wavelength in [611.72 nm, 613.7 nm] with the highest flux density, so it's 612.429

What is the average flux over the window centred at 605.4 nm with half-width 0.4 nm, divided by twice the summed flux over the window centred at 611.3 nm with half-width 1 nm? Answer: 0.07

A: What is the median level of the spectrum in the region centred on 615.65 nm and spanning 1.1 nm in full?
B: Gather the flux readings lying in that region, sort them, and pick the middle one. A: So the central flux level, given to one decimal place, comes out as 16.8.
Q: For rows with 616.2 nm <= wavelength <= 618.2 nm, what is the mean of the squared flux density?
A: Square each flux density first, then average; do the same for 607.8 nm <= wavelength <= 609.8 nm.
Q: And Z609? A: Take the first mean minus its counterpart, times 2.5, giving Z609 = -103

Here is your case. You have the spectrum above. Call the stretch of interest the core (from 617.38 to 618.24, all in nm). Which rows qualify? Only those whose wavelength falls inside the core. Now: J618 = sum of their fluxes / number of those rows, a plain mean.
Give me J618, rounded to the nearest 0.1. 17.5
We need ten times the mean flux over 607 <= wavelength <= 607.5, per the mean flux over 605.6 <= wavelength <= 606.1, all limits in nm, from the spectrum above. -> 10.4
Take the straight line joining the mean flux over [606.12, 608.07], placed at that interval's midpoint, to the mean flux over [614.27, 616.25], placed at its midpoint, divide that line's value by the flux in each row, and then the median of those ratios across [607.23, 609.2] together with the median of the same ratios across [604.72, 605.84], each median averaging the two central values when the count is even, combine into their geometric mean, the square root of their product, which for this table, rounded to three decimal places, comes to 1.016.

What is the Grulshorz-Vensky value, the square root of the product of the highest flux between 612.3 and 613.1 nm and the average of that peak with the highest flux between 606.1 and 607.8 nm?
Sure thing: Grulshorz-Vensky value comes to 18.8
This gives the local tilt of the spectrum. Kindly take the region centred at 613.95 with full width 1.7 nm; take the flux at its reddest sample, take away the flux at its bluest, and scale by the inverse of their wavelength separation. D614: 1.8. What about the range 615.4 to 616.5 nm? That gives 1.6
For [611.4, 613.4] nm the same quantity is -1.2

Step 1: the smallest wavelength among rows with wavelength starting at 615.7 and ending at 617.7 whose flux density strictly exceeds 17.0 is 615.823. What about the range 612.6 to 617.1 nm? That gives 614.690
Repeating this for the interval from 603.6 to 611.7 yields 603.748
